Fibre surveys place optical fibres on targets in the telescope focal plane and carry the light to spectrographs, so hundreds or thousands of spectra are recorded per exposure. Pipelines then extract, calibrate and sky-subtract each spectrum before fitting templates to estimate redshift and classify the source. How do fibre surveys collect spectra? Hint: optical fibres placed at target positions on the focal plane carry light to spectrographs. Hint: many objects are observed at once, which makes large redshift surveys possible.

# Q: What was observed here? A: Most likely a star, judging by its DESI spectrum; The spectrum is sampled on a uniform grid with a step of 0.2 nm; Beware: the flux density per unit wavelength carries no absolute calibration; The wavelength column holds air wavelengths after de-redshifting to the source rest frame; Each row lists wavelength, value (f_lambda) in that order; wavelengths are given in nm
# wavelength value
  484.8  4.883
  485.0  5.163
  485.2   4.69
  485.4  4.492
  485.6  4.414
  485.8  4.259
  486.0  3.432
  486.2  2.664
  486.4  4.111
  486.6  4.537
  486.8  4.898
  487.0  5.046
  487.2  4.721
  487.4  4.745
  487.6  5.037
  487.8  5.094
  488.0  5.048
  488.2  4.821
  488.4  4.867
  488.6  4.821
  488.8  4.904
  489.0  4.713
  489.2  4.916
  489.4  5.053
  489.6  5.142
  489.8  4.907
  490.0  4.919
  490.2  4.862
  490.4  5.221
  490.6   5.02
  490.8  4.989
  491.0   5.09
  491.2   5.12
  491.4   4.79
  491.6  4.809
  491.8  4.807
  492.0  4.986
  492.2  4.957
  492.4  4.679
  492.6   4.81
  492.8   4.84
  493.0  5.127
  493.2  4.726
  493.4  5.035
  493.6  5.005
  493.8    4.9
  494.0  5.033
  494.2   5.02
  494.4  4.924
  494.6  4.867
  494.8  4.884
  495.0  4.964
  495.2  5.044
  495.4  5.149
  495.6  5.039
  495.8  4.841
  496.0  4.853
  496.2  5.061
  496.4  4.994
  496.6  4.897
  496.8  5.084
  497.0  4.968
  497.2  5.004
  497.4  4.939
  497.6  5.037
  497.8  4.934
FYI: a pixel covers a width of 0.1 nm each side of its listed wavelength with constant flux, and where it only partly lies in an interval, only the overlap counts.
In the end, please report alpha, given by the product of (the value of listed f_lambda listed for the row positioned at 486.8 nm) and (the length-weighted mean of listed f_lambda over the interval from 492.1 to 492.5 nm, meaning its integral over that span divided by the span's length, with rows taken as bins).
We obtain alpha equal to 23.6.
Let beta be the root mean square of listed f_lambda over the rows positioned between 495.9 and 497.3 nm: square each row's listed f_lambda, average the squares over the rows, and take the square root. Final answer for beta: 4.98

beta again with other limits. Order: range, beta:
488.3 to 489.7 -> 4.92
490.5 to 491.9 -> 4.95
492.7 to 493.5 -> 4.93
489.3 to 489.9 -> 5.03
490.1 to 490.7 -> 5.04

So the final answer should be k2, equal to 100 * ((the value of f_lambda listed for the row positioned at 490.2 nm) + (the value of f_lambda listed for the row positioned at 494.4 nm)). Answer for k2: 979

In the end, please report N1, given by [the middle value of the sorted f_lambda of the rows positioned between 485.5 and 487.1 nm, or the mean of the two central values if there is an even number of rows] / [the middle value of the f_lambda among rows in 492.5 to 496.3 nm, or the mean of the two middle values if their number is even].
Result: 0.87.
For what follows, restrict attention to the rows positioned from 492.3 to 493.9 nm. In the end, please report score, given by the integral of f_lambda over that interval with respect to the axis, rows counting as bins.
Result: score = 7.82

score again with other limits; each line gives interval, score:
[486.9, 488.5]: 7.88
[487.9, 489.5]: 7.83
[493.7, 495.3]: 7.93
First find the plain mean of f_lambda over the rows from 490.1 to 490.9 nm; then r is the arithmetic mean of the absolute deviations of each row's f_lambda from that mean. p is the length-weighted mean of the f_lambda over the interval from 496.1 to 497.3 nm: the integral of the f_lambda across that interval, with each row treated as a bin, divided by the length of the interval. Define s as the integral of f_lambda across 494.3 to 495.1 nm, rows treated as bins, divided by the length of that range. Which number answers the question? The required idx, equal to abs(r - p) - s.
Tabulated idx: 0.0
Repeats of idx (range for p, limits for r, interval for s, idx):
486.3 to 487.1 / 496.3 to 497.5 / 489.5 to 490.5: -0.4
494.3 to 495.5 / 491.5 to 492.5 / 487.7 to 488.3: -0.1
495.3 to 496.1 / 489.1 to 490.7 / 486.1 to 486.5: 1.5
